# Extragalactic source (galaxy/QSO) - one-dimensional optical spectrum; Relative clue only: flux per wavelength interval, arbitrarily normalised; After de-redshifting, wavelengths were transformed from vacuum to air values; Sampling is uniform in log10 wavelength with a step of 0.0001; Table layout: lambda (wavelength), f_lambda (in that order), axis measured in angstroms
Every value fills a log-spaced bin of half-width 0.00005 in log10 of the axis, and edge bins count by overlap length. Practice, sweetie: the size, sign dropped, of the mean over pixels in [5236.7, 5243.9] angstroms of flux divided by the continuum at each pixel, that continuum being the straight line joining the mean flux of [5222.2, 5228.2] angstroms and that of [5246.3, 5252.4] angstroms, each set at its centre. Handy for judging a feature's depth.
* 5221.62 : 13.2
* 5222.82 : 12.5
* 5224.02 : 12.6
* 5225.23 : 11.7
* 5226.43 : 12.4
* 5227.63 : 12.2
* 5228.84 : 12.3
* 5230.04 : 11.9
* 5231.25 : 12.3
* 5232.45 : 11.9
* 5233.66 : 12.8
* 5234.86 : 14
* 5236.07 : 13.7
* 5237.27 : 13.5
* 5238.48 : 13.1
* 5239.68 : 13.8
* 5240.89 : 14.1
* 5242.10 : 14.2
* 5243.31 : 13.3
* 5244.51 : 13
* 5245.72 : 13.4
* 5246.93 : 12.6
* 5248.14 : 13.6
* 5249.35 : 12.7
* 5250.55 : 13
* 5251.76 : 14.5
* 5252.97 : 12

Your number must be 1.06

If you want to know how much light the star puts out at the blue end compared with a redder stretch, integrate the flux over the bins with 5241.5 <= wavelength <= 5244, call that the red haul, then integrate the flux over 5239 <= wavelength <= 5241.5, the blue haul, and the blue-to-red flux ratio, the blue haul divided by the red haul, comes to 1.01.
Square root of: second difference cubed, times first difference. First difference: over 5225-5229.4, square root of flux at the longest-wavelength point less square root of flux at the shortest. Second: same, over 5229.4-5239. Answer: 0.021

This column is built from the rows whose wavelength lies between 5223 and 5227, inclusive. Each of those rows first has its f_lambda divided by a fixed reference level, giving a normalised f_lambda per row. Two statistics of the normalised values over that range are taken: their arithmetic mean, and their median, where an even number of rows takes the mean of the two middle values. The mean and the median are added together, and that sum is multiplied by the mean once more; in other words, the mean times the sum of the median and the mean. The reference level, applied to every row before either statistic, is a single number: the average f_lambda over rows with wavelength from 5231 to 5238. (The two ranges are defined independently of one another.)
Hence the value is 1.77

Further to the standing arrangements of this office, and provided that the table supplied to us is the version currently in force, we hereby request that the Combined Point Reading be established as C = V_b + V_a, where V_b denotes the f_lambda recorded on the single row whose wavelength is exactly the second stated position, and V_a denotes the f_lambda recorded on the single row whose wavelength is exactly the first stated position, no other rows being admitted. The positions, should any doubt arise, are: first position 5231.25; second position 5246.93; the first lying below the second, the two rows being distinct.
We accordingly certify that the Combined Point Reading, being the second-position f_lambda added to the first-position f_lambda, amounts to 24.9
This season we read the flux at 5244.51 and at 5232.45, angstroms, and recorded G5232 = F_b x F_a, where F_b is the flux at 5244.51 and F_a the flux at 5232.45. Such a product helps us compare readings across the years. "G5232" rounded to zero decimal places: 155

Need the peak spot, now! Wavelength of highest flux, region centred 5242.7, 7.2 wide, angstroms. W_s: 5242.10 angstroms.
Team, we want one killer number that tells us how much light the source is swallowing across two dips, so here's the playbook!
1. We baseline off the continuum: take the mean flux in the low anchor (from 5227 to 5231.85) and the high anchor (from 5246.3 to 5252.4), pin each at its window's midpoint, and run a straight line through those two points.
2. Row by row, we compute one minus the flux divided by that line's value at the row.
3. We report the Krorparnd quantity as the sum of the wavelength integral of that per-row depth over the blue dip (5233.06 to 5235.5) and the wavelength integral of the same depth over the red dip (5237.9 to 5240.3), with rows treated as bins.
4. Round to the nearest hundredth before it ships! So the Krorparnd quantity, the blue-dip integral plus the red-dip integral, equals -0.33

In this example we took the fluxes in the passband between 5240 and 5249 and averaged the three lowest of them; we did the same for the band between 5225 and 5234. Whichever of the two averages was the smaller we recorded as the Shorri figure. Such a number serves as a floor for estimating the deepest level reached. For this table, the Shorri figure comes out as 11.8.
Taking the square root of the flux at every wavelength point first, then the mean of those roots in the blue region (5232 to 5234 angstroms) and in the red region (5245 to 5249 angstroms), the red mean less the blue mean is 0.12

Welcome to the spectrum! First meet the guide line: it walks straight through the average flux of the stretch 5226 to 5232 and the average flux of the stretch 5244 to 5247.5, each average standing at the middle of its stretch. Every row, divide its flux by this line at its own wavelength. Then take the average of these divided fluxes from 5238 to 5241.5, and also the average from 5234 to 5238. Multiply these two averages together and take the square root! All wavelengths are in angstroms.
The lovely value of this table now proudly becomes 1.08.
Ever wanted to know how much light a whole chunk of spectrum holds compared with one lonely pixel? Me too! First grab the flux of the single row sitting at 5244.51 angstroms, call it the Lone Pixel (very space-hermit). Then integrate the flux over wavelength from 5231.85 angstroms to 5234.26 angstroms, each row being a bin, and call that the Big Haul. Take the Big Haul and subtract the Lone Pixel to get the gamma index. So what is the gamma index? 16.8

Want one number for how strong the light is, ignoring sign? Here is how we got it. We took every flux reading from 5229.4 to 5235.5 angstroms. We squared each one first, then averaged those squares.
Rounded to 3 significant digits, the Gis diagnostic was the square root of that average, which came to 12.6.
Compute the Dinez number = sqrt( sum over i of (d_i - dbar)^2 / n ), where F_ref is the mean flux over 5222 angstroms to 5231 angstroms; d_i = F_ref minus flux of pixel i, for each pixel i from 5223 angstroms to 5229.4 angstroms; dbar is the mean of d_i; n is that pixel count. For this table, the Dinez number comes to 0.3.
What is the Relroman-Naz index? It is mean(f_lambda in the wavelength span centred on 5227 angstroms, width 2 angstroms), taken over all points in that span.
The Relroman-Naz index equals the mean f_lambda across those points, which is 12.3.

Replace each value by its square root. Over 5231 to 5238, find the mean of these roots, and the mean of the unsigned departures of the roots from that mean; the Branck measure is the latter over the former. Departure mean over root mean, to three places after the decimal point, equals 0.027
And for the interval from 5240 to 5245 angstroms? 0.018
